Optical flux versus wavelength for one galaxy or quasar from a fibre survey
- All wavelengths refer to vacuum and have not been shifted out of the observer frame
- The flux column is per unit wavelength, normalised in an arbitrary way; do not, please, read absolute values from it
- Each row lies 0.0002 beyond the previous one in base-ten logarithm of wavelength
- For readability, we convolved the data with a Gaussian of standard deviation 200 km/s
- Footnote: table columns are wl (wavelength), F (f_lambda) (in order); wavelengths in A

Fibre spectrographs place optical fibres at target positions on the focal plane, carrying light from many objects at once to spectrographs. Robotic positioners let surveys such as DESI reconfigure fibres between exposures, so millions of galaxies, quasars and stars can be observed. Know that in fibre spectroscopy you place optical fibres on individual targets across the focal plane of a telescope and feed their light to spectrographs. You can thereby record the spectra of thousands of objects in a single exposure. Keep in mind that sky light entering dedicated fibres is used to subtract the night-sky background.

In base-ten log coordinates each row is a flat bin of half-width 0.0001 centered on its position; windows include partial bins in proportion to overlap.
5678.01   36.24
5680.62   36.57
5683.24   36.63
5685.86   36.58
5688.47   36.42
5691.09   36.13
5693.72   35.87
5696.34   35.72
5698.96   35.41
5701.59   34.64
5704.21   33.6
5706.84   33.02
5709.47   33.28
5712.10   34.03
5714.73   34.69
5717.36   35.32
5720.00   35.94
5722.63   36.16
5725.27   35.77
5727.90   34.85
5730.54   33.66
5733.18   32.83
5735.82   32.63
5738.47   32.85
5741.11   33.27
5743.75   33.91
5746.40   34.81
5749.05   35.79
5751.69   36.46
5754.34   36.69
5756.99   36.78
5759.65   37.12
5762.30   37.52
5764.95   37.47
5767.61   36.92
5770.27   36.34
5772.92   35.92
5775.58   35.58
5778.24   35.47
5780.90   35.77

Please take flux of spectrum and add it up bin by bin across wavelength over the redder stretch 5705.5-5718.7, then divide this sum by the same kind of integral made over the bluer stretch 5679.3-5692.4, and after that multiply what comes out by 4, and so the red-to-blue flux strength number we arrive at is 3.8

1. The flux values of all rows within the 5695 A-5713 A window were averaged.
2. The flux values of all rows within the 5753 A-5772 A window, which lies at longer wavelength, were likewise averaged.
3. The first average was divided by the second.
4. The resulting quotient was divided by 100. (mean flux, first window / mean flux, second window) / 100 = 0.0093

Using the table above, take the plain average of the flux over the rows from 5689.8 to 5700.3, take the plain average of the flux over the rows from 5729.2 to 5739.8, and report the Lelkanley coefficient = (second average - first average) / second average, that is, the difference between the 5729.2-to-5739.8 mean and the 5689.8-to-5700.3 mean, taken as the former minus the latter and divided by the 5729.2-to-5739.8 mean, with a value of -0.08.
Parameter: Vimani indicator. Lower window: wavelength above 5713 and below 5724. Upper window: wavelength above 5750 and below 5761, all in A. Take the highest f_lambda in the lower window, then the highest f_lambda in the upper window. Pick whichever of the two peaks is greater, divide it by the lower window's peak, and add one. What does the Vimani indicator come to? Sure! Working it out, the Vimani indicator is 2.03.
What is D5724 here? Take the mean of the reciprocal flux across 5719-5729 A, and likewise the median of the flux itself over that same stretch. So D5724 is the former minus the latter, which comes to -35.8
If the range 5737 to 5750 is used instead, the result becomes -33.9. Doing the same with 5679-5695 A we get -36.5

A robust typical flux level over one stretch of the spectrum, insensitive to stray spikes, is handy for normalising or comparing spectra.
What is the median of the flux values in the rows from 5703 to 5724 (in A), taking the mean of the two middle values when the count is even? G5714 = 34.4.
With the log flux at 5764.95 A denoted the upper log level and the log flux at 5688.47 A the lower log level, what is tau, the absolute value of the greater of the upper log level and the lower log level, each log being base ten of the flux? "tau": 1.57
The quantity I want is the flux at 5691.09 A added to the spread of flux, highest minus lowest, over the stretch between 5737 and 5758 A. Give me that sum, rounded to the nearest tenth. 40.1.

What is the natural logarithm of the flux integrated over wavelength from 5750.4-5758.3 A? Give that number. 5.67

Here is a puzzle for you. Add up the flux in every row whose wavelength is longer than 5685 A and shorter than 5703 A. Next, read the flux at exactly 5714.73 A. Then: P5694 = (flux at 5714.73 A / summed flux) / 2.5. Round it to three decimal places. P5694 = 0.055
